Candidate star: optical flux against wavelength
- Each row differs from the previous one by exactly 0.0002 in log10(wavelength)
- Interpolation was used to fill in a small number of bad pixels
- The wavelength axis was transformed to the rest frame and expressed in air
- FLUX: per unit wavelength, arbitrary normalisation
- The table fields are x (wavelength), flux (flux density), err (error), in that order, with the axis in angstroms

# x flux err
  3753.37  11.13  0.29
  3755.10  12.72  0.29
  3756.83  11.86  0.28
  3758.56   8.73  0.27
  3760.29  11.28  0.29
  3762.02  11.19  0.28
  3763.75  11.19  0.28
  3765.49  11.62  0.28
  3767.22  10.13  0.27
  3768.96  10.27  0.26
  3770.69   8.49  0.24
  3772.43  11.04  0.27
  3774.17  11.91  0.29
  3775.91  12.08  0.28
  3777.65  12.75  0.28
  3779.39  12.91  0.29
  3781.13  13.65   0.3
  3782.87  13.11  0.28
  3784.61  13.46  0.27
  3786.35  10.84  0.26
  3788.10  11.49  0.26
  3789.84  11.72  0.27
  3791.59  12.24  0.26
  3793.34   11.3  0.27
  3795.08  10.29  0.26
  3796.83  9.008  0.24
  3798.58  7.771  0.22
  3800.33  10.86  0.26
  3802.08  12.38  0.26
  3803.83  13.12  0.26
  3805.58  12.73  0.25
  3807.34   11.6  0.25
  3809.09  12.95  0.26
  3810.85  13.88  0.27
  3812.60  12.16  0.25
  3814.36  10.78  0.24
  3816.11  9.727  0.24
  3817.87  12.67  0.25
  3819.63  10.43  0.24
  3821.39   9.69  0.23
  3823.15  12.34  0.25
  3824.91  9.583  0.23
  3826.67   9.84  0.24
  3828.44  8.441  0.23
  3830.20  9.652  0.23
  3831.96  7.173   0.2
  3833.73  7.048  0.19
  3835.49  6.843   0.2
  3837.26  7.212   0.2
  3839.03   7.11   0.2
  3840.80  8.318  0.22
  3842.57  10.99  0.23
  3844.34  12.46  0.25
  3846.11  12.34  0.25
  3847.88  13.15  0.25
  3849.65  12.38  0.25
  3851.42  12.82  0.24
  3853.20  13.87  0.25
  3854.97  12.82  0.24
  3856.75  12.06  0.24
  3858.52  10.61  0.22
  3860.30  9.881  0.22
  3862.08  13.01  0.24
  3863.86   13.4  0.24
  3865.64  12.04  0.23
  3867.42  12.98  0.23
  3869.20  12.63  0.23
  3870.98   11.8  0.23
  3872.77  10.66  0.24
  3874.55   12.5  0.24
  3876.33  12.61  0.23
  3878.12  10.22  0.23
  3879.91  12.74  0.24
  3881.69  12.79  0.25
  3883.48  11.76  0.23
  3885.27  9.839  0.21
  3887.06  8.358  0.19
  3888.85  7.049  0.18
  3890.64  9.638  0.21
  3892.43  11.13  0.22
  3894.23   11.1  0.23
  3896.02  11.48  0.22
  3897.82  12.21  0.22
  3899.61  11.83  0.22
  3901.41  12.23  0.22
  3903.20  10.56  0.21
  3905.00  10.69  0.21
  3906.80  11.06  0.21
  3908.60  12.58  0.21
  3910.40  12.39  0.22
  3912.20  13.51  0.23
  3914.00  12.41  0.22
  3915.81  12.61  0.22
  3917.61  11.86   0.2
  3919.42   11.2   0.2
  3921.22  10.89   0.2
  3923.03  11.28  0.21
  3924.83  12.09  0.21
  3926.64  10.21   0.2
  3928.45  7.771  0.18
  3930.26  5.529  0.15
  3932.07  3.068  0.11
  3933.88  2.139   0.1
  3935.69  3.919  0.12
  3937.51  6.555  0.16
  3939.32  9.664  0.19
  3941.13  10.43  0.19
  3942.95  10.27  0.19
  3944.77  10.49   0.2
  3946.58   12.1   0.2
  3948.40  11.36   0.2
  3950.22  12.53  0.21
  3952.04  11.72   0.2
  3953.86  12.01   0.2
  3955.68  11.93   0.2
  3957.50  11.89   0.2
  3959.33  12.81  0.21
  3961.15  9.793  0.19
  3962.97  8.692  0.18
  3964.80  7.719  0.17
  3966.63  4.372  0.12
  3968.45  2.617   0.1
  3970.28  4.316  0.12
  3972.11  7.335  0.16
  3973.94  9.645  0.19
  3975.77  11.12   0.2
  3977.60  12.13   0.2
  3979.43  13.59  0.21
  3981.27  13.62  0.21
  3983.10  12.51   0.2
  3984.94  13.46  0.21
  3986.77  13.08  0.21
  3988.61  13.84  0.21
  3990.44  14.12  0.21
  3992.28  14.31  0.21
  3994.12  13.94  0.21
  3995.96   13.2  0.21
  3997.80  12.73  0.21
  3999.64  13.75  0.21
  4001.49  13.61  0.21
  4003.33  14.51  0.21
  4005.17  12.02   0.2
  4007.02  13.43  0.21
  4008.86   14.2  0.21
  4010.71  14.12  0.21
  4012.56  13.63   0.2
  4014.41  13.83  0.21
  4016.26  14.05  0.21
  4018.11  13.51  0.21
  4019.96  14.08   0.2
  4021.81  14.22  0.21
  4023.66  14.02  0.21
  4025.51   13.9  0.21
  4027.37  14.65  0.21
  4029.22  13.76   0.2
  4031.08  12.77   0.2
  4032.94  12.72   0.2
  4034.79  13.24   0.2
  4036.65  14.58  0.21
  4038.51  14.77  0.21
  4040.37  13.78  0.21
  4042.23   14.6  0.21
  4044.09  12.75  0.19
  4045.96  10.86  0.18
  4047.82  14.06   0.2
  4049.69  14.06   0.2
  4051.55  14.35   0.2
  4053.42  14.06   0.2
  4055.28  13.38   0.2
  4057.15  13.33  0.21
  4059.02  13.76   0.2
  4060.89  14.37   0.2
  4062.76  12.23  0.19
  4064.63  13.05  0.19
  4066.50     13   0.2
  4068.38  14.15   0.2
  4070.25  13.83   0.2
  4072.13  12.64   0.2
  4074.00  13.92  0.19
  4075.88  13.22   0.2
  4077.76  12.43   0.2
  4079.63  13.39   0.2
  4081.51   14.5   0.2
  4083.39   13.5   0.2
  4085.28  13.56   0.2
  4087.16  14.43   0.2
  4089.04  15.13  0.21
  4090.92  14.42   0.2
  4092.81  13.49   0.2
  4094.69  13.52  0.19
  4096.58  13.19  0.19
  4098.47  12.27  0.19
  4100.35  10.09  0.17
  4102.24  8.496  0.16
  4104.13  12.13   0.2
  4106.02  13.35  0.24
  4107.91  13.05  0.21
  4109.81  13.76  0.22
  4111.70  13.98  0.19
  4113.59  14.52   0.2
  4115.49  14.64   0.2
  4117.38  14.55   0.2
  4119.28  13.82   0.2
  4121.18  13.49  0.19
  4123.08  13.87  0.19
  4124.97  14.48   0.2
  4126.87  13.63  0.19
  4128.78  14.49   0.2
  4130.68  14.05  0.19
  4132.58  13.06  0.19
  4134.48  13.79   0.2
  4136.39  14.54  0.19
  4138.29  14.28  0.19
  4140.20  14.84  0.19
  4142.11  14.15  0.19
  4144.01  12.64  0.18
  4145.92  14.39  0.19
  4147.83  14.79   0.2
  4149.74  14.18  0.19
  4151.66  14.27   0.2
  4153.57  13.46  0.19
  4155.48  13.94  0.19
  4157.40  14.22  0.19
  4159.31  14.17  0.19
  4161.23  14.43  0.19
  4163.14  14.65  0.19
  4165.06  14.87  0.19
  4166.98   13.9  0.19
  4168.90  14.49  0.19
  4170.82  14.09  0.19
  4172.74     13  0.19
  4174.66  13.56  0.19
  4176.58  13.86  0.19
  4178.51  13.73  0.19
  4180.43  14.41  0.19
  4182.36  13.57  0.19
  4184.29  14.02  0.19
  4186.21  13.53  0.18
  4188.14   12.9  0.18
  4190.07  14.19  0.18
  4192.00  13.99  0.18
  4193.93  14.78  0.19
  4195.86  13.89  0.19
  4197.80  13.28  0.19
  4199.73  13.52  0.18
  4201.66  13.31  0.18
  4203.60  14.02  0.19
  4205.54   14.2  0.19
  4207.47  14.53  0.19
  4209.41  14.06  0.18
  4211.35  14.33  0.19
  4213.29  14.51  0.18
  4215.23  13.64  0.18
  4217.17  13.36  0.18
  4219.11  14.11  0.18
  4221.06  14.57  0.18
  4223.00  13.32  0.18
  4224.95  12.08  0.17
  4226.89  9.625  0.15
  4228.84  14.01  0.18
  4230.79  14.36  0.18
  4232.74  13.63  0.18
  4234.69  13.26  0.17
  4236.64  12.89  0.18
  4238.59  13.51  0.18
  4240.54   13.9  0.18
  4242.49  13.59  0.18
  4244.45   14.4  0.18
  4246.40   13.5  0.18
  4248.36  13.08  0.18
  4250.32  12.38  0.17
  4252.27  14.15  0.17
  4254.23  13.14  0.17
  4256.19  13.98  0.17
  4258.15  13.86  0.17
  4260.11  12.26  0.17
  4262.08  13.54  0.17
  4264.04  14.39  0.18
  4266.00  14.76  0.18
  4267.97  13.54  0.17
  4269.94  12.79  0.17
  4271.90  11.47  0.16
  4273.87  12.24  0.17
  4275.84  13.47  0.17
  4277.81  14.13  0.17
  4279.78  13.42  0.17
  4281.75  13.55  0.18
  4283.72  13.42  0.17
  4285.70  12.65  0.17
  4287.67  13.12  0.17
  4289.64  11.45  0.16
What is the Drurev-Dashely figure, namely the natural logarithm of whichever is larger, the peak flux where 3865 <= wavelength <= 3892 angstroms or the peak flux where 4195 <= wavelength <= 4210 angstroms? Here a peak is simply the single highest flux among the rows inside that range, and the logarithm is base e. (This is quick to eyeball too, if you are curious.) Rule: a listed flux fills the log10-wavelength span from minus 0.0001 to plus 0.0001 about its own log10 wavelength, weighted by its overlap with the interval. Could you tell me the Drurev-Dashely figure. 2.68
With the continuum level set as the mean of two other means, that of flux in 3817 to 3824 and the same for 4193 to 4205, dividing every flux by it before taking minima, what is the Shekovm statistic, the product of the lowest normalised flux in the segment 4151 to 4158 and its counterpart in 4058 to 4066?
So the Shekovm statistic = 1.05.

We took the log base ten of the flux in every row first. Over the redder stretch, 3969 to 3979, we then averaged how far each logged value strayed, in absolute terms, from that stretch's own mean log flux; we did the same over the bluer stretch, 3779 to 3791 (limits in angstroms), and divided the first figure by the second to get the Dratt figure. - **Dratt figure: 4.1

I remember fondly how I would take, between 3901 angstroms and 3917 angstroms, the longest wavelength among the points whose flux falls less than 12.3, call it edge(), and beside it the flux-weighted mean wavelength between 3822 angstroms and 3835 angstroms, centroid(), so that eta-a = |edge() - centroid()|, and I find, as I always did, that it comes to 78.9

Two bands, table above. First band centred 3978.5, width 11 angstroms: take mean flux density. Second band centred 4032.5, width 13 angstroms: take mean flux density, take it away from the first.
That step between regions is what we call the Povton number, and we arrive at -1.7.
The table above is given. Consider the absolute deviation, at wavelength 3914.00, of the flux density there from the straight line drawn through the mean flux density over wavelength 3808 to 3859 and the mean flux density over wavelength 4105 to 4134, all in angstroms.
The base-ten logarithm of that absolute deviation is -0.1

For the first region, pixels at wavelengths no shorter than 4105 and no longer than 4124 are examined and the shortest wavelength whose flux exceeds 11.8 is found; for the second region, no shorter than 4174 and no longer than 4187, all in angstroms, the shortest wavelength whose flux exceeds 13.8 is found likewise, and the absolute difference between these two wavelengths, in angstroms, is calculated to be 70.6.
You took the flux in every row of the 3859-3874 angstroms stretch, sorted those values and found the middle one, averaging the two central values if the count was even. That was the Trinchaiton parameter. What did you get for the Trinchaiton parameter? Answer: 12.3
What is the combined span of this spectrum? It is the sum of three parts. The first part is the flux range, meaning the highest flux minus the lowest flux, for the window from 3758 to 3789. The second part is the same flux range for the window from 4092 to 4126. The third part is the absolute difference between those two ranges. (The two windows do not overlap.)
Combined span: 12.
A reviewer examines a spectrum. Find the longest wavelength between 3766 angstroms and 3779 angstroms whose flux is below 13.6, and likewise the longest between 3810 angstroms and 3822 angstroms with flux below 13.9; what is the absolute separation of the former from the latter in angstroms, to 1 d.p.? 43.7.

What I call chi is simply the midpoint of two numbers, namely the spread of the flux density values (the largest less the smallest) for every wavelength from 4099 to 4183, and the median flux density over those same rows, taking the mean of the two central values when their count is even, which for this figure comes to 10.2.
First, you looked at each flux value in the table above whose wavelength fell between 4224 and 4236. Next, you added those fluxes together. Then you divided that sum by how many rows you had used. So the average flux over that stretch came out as 12.8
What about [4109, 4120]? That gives 14.2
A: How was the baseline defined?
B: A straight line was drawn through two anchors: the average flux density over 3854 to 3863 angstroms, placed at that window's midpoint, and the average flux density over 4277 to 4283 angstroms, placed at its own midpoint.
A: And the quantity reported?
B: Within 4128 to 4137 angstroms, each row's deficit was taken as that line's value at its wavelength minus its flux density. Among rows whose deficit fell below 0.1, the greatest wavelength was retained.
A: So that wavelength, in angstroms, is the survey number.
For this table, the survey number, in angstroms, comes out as 4136.39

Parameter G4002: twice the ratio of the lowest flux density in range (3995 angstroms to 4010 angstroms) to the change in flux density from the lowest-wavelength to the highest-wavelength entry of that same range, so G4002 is 24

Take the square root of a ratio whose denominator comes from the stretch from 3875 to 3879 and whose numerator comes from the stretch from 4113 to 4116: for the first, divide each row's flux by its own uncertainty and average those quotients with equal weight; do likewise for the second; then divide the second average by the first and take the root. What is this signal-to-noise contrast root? 1.21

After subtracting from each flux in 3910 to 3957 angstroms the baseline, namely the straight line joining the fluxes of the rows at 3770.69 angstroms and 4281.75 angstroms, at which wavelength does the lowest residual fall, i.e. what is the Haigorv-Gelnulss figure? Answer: 3933.88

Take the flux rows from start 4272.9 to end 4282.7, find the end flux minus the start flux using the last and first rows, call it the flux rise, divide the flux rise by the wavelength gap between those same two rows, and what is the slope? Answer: 0.2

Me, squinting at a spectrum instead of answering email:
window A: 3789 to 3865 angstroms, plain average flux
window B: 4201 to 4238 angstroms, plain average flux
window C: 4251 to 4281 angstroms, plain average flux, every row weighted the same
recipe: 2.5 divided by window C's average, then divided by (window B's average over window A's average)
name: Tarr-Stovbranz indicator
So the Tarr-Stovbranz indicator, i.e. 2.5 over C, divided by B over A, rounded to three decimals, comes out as 0.150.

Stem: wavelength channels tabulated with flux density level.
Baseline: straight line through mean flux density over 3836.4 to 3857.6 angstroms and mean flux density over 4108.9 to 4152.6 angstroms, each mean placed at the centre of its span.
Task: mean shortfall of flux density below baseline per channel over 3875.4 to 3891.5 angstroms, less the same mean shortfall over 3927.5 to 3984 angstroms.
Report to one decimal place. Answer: -2.1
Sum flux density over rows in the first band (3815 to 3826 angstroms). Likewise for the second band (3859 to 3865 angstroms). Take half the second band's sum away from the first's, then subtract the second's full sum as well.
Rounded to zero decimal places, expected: 10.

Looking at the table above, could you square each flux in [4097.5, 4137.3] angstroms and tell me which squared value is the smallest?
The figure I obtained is 72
